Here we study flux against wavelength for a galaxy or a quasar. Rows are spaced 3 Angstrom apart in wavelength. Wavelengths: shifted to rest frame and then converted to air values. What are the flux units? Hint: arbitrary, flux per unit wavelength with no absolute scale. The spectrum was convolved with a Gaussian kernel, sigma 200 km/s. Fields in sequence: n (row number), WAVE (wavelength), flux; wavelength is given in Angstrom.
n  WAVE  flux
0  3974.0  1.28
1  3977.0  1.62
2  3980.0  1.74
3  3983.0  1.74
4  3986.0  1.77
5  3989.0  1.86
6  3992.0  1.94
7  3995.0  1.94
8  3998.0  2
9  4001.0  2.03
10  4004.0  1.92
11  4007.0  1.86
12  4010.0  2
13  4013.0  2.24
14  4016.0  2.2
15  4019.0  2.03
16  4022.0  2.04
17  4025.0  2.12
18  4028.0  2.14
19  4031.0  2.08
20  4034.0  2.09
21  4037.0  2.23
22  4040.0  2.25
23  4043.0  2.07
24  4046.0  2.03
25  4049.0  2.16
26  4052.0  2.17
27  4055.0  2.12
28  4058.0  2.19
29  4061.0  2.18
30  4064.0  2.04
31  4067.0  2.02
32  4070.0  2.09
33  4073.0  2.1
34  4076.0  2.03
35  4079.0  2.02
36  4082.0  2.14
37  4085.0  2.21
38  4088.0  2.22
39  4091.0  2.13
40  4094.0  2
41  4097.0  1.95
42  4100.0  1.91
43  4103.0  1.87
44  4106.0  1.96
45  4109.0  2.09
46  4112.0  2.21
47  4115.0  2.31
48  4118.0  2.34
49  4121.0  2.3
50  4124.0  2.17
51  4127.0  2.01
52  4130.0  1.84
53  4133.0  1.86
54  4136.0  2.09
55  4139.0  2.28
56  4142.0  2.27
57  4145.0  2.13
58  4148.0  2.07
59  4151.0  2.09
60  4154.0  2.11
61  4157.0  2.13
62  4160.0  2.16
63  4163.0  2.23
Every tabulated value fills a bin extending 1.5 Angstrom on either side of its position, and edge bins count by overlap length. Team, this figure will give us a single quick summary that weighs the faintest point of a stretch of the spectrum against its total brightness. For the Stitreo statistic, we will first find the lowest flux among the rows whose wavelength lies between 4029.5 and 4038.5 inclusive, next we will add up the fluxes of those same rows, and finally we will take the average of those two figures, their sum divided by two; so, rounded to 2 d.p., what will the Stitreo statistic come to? 4.24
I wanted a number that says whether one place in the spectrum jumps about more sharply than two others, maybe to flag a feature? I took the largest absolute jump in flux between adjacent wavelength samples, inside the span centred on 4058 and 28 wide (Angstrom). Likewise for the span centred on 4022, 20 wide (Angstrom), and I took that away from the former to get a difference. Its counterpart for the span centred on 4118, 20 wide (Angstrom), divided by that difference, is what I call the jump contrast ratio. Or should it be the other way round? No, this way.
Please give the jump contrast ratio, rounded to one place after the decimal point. -5.3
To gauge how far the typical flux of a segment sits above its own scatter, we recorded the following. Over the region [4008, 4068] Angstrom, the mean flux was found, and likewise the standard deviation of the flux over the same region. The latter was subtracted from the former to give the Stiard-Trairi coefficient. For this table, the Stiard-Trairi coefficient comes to 2.04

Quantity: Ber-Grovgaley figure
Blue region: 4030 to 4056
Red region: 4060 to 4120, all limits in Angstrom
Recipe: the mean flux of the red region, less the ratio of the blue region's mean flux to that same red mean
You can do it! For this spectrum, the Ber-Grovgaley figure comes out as 1.07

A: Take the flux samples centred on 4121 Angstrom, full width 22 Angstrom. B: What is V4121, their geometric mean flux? 2.16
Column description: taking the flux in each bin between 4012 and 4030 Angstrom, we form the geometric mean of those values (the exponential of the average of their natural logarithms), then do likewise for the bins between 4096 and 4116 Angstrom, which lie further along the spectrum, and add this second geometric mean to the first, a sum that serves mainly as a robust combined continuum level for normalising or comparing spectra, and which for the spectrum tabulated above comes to 4.16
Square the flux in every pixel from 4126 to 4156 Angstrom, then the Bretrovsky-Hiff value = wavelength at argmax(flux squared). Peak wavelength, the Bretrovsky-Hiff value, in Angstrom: 4139.0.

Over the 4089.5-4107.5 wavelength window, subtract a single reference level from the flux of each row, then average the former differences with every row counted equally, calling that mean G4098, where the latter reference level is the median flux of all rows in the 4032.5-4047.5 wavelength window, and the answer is -0.12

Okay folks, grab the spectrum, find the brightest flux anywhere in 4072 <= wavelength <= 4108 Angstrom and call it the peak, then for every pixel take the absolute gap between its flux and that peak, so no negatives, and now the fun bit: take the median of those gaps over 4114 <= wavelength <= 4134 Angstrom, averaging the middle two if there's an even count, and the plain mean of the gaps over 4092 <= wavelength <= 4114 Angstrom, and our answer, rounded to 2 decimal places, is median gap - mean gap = -0.10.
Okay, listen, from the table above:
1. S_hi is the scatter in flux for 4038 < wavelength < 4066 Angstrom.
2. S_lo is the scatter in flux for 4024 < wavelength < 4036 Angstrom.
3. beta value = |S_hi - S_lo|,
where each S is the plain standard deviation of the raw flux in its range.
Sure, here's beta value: 0.047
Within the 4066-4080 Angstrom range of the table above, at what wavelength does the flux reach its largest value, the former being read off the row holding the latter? 4073.0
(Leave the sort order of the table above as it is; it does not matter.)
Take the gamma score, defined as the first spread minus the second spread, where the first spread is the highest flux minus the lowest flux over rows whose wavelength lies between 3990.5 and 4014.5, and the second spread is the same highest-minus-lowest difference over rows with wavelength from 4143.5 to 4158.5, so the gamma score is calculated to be 0.32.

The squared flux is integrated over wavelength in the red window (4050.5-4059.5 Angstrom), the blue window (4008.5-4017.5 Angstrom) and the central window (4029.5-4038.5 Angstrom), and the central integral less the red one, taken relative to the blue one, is -0.02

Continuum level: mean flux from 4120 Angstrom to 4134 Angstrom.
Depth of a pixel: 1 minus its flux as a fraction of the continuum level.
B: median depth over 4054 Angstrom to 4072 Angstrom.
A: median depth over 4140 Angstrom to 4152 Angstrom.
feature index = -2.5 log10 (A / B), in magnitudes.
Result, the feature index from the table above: -0.1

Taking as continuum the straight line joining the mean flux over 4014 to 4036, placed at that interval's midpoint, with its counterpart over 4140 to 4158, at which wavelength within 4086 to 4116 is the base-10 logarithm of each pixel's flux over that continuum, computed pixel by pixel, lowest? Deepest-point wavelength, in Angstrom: 4103.0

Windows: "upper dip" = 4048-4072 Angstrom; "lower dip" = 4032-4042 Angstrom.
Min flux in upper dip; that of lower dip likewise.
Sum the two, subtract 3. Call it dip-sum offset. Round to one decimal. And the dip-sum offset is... 1.1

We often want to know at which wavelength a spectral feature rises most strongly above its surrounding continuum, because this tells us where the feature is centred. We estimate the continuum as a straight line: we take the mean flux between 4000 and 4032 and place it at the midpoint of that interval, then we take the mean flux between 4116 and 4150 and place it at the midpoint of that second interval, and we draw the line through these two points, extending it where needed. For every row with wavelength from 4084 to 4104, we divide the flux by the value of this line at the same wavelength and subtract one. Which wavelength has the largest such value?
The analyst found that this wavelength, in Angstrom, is 4088.0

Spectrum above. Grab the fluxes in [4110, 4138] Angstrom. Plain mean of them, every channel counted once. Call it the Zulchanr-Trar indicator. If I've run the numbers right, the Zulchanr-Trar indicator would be 2.13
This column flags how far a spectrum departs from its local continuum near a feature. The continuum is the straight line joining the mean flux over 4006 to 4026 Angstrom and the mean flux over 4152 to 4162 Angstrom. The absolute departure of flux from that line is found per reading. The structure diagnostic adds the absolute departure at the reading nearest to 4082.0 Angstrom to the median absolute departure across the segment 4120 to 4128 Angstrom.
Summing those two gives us 0.15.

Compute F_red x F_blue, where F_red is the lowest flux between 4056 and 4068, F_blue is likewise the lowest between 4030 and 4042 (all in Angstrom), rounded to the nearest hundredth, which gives 4.20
